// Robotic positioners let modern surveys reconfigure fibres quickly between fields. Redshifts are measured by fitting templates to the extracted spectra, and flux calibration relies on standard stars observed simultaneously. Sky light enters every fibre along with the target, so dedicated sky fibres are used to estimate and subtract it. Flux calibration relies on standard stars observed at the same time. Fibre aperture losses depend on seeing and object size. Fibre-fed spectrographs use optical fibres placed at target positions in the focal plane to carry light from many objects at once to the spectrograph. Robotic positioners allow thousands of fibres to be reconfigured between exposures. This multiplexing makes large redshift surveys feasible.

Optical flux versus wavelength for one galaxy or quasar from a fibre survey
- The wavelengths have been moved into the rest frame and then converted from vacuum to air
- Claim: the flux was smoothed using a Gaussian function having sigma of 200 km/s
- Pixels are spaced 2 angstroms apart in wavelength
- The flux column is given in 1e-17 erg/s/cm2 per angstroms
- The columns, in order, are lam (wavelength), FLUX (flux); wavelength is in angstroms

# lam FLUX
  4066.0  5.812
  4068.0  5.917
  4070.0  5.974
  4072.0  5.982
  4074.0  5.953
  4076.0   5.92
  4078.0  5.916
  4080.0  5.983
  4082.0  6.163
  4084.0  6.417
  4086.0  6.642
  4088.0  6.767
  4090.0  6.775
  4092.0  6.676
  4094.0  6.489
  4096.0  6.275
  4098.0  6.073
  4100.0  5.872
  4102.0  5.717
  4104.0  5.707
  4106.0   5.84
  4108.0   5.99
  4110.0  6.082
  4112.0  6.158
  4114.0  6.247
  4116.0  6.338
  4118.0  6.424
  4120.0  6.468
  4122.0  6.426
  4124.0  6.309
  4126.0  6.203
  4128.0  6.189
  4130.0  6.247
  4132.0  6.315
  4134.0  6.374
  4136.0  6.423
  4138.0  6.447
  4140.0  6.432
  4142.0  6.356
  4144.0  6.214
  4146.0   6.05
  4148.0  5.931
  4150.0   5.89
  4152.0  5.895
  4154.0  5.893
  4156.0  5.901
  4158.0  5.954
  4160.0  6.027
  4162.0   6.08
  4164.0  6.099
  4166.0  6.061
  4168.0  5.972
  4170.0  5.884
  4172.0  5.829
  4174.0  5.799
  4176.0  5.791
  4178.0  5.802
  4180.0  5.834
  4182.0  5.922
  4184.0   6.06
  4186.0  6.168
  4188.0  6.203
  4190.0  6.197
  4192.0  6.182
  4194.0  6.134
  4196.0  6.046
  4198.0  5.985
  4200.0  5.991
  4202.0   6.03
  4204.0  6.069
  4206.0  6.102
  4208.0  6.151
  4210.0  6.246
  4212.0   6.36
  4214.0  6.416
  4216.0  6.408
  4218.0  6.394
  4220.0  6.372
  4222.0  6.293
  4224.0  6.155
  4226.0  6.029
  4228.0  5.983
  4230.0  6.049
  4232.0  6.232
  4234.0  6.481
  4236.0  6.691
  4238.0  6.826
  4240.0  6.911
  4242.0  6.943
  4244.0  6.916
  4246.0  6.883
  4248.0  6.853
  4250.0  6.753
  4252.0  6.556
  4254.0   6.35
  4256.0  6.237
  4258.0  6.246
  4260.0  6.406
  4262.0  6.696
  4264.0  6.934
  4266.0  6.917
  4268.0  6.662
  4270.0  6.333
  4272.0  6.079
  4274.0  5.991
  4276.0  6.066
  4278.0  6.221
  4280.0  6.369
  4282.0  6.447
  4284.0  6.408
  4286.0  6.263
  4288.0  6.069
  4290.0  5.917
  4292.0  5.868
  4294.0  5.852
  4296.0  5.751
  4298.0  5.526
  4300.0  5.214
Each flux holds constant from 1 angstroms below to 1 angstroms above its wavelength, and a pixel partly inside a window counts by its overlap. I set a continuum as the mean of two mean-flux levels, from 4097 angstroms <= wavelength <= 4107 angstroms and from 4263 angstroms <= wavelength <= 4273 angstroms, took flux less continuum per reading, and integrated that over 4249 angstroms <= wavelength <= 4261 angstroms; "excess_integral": 2.5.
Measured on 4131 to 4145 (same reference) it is 2.1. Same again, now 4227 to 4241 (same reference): 3.4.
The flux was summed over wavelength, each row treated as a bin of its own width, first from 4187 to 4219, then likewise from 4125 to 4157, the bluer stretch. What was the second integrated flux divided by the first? 0.998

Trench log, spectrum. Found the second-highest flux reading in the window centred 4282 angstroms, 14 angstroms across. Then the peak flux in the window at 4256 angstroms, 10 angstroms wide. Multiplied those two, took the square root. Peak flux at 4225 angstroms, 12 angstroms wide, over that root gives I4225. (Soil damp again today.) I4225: 0.98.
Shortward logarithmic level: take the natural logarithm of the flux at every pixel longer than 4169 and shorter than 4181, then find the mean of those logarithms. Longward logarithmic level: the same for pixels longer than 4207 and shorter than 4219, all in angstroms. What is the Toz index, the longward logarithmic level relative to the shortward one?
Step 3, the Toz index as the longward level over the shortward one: 1.05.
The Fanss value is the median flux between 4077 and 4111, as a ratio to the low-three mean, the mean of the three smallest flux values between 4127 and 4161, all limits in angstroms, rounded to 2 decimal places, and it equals 1.03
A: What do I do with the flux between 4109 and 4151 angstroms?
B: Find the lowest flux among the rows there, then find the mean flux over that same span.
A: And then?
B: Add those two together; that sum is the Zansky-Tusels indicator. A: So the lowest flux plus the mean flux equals 12.2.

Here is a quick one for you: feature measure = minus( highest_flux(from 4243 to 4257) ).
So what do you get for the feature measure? -6.92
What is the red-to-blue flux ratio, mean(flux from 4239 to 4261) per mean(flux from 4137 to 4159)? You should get 1.09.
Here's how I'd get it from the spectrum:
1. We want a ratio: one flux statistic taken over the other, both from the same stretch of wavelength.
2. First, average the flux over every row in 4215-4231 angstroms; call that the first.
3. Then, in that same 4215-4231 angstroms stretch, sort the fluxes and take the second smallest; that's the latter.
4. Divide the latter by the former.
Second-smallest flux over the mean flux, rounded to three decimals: 0.971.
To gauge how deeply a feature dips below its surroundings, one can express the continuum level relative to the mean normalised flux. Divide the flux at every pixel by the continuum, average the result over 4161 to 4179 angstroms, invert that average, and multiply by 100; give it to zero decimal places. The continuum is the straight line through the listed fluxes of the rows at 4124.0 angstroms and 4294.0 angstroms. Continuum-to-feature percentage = 104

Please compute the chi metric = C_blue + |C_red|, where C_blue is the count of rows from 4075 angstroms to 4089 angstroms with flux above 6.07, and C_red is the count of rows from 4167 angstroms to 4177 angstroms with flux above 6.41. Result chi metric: 4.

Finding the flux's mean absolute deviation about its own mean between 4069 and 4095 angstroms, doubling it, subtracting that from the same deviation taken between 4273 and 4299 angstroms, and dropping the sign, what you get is 0.42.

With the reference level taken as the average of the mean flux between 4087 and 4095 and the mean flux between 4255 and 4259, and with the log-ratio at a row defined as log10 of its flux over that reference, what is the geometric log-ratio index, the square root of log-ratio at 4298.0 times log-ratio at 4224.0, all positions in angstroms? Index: 0.038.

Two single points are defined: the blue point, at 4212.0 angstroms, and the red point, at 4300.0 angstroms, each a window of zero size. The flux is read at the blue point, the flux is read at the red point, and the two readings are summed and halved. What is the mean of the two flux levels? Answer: 5.8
